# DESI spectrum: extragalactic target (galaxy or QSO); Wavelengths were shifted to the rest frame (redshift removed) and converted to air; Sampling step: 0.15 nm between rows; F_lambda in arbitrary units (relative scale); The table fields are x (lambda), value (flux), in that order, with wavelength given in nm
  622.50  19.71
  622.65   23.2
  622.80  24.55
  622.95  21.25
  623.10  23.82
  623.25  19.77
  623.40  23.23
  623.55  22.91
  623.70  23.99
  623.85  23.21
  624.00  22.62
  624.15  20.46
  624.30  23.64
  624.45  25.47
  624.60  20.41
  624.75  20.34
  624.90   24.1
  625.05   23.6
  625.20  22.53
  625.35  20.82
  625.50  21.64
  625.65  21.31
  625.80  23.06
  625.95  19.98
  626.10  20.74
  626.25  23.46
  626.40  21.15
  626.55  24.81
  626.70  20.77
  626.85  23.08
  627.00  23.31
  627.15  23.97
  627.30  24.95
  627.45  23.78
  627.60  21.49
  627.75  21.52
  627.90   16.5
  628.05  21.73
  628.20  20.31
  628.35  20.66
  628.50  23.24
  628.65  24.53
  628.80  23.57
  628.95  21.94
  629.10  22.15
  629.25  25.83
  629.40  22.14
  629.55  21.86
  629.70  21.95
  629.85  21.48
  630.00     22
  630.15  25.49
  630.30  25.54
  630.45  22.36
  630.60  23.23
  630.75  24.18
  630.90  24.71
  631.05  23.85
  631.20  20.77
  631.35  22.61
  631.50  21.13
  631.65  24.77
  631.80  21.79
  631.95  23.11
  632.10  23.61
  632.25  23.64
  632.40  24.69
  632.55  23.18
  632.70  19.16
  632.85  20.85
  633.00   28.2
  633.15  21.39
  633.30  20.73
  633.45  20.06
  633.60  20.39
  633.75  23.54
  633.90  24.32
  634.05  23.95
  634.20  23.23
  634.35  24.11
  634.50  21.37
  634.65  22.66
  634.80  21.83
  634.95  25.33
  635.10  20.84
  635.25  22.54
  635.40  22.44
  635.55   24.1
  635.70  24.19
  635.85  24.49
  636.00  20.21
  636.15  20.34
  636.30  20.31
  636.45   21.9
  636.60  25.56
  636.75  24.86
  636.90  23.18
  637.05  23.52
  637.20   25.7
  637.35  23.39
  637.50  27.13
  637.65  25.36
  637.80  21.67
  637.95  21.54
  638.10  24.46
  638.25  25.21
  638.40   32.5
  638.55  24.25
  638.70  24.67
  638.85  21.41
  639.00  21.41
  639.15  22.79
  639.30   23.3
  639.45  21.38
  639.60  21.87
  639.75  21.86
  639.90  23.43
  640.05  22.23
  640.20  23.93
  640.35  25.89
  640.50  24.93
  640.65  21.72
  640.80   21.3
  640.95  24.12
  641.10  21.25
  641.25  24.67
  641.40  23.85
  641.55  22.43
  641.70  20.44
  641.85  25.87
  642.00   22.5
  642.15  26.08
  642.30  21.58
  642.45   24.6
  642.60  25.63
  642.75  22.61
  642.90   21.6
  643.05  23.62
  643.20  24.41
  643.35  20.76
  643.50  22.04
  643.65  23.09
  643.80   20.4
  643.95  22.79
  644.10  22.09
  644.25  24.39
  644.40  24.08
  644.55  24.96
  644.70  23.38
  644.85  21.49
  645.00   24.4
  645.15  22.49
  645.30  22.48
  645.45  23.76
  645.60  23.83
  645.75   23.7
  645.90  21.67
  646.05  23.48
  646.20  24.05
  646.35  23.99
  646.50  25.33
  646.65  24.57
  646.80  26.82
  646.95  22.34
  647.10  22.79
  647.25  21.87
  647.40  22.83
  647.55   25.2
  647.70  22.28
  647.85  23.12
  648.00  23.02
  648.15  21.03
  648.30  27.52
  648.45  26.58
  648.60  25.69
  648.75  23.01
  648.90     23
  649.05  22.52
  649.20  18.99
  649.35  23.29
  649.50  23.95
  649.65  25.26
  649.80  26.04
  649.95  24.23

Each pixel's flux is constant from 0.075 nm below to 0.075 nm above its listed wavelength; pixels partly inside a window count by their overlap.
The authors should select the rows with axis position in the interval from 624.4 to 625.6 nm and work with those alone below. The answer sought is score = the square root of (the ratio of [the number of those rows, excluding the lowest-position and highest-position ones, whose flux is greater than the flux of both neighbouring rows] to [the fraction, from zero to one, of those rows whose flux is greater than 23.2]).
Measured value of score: 1.6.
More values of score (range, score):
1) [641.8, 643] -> 2.0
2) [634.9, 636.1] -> 2.0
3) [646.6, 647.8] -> 2.8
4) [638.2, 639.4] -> 1.8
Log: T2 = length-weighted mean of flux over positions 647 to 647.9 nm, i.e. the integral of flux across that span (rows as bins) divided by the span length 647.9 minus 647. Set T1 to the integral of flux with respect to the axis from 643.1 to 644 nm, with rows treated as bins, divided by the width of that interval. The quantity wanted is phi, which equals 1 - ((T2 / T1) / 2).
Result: 0.484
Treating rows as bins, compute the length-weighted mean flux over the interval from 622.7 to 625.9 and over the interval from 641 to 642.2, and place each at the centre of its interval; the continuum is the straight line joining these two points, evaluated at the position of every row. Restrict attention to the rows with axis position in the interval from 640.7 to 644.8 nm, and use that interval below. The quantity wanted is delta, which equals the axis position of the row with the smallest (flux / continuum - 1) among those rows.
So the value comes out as 643.80 nm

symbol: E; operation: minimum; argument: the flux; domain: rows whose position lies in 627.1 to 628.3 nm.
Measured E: 16.5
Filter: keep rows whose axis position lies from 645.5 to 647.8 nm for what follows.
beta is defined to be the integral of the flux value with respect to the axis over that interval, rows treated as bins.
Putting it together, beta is 54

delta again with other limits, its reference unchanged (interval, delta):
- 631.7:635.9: 632.70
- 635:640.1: 636.00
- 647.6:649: 648.15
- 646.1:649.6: 649.20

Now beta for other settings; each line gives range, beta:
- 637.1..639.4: 56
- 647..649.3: 54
